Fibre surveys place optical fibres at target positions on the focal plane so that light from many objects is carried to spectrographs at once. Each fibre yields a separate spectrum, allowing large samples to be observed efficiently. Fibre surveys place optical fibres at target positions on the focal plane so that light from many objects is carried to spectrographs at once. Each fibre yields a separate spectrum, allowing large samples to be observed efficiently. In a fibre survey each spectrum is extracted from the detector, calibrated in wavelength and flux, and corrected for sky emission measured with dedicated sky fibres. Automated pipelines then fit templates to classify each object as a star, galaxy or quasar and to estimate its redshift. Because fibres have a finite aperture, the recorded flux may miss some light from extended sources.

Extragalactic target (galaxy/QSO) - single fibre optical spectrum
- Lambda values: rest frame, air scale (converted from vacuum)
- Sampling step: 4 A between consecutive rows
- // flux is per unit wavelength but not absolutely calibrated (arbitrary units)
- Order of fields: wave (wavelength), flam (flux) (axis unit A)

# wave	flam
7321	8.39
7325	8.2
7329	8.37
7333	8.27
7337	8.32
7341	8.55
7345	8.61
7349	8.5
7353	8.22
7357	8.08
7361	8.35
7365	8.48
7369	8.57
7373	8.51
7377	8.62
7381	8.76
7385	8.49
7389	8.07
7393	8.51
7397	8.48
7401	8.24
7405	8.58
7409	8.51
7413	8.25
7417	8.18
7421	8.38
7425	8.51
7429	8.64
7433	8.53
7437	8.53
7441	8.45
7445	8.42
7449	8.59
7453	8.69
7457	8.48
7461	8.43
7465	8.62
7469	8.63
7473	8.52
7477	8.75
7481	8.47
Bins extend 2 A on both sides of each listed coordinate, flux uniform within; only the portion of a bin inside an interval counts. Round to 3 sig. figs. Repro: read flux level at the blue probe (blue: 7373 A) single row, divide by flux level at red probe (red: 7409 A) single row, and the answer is 1.00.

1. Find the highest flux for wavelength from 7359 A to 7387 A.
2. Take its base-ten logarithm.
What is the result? 0.943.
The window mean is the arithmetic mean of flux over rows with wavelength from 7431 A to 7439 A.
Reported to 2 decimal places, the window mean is 8.53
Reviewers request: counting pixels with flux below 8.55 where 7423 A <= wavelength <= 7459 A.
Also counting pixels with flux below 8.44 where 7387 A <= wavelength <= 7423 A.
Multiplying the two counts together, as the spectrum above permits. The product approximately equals 30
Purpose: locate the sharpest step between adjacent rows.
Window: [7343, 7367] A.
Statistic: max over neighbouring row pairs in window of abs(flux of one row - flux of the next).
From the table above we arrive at 0.28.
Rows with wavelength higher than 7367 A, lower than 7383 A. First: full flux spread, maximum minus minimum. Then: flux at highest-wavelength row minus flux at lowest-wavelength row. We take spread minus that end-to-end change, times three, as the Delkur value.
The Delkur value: 0.18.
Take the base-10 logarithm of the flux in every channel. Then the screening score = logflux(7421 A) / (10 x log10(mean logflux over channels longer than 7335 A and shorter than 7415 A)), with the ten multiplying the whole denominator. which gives -2.76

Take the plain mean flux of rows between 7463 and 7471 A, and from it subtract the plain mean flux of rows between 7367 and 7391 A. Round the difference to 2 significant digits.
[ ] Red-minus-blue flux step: 0.12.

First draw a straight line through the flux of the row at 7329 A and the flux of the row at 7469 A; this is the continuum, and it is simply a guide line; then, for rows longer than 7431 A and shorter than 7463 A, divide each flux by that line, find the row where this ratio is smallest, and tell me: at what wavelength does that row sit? 7461 A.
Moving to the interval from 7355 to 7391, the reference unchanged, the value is 7389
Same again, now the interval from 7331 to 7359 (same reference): 7357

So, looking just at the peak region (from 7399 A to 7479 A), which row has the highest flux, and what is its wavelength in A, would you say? 7477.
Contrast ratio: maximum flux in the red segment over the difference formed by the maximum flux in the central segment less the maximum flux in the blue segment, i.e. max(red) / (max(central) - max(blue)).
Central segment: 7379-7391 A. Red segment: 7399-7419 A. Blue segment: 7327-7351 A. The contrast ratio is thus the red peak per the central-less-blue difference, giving 57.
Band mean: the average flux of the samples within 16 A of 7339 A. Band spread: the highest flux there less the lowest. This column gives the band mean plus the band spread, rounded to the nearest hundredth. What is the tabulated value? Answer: 8.79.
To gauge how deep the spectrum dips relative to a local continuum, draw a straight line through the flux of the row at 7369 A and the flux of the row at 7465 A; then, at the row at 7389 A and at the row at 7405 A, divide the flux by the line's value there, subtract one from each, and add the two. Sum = -0.061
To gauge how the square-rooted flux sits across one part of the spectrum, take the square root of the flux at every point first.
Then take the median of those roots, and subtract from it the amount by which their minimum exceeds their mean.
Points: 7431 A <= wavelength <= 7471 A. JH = 2.94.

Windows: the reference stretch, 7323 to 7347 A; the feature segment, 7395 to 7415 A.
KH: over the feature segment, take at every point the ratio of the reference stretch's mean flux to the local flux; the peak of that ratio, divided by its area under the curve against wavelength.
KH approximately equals 0.0510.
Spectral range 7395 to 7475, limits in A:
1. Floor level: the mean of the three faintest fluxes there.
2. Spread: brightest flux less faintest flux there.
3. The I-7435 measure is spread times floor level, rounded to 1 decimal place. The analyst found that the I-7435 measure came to 4.2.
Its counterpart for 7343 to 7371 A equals 4.4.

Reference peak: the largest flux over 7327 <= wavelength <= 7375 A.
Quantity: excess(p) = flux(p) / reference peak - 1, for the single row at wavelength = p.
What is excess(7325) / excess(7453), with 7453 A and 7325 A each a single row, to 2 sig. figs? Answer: -5.1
